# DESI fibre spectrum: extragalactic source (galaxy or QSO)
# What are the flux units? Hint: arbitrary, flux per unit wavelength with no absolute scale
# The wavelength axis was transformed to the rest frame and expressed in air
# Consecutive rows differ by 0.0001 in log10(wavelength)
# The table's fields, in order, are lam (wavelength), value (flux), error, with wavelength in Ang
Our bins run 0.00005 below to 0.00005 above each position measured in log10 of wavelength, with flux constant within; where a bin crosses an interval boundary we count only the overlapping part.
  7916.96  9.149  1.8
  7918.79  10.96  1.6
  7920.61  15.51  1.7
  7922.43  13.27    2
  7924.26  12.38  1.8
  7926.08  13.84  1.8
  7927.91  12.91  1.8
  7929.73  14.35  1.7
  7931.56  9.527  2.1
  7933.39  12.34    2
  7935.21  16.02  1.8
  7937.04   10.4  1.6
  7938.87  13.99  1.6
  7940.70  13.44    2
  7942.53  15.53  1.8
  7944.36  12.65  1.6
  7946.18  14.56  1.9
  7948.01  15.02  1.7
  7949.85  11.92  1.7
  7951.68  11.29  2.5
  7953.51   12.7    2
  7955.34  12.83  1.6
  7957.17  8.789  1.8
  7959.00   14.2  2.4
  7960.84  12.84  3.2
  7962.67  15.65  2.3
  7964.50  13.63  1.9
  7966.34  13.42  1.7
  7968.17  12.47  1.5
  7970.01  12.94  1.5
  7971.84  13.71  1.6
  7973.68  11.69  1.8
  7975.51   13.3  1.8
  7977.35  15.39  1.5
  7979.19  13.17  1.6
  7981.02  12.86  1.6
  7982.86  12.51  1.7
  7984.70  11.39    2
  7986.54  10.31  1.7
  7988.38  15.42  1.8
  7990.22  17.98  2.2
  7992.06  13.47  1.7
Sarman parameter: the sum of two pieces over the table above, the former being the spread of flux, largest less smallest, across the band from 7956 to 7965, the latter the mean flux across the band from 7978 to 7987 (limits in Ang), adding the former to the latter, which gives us 19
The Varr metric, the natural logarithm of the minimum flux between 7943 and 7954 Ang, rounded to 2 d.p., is 2.42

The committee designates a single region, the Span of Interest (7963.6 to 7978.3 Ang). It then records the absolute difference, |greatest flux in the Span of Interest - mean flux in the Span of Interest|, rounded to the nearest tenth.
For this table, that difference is 2.1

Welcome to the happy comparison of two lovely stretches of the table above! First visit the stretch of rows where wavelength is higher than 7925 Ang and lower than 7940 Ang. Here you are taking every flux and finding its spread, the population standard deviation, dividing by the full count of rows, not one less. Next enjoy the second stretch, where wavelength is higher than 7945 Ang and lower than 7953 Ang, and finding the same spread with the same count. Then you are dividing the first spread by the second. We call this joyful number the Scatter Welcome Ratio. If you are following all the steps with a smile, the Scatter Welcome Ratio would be 1.2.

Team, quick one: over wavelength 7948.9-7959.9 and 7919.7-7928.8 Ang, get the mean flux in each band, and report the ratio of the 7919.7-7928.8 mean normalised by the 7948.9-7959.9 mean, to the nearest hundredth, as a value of 1.14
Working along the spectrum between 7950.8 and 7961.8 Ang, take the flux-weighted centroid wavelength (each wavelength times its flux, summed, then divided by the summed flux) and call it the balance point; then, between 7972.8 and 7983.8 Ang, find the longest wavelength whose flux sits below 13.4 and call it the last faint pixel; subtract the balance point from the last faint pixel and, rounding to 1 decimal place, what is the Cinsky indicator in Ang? 26.5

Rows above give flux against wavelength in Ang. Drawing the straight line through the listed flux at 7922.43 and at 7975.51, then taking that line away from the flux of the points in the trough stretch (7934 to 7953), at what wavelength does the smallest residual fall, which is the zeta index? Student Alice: 7937.04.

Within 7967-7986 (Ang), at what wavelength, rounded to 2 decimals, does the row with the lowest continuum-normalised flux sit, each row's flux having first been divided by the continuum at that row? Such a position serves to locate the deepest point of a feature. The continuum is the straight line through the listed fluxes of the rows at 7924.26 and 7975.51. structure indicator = 7984.70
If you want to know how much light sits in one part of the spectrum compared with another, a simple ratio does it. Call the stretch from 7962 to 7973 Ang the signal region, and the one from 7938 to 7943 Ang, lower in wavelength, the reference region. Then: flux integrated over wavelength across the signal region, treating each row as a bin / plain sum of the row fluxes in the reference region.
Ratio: 3.5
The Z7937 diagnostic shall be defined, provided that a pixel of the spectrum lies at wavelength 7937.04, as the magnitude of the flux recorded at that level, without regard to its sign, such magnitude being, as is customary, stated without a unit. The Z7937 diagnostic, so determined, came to 10.4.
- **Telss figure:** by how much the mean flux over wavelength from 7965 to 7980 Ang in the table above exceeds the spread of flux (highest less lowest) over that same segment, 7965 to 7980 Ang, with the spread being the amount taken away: 9.6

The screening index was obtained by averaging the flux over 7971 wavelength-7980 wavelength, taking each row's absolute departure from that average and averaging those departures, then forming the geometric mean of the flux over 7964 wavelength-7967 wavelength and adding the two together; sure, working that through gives 14.4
